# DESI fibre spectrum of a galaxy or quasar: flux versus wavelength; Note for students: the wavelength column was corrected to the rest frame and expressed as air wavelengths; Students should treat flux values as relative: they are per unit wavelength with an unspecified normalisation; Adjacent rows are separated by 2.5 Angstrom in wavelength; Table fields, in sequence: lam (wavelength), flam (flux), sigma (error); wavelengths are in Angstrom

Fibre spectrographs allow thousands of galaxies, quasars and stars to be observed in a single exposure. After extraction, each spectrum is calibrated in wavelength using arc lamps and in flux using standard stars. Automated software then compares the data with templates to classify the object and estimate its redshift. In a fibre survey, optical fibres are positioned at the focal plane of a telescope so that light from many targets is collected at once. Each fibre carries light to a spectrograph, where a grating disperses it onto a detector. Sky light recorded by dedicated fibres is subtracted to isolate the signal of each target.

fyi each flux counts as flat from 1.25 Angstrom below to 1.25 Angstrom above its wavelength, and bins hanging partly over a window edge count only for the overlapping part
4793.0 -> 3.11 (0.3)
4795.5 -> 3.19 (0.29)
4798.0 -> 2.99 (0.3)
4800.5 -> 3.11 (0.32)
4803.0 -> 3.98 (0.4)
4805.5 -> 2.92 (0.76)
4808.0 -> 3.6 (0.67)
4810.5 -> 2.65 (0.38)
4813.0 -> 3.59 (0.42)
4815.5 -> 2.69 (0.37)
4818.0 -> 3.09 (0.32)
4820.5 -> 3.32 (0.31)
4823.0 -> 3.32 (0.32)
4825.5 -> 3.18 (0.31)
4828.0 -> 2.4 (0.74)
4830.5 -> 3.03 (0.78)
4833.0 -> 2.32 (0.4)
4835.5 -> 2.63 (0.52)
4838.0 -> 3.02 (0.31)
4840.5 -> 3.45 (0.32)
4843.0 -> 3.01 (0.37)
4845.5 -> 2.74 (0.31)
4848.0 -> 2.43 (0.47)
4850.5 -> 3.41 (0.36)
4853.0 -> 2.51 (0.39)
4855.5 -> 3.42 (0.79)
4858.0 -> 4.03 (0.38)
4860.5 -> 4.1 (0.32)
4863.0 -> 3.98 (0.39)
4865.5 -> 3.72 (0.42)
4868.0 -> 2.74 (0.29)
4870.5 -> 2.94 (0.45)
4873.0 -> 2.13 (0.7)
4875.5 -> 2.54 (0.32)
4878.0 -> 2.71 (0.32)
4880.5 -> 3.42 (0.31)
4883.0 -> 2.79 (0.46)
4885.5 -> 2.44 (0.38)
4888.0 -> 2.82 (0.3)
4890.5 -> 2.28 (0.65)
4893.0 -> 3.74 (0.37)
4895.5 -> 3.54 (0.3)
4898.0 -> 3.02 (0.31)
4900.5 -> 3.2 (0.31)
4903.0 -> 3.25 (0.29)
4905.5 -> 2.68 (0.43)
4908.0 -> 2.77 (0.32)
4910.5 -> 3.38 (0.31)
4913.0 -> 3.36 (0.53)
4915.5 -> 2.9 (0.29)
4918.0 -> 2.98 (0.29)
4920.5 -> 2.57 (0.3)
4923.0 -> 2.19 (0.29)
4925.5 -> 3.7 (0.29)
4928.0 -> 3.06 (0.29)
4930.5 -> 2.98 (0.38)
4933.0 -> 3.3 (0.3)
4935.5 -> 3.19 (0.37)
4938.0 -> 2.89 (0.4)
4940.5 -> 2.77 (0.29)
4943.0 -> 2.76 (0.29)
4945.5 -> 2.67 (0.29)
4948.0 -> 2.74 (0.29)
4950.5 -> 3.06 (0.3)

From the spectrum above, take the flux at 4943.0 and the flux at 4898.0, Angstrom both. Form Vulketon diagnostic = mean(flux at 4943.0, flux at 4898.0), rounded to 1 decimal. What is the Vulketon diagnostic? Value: 2.9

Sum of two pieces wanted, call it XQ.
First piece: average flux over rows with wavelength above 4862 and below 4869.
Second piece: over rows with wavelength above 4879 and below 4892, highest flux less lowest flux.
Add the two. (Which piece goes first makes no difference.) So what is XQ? 4.6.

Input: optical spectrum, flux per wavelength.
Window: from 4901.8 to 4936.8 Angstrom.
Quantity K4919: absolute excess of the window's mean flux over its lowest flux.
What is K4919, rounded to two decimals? 0.83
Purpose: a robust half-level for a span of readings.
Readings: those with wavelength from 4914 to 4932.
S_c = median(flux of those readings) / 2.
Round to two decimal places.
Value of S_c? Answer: 1.49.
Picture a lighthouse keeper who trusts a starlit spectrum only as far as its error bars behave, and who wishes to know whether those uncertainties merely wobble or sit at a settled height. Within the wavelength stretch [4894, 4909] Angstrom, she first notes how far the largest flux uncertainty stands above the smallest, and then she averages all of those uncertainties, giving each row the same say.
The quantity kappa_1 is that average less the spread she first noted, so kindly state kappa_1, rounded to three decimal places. 0.187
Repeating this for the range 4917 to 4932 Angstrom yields 0.217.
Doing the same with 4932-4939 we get 0.257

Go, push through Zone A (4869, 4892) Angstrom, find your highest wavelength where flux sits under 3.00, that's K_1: 4890.5 Angstrom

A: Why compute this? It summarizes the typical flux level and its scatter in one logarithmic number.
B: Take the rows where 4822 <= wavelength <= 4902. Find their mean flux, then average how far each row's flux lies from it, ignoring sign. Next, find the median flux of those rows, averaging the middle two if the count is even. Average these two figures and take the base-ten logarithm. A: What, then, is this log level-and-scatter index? 0.24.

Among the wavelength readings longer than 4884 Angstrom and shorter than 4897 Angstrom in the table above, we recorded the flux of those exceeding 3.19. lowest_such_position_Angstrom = 4893.0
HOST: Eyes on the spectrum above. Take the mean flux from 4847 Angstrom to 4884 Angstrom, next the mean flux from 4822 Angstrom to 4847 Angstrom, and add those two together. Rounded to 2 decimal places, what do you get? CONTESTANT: 6.03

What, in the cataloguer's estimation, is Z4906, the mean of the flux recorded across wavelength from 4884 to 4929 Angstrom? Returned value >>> 2.99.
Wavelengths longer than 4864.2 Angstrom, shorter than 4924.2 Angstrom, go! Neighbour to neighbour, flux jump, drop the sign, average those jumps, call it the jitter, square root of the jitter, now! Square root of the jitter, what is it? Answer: 0.666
